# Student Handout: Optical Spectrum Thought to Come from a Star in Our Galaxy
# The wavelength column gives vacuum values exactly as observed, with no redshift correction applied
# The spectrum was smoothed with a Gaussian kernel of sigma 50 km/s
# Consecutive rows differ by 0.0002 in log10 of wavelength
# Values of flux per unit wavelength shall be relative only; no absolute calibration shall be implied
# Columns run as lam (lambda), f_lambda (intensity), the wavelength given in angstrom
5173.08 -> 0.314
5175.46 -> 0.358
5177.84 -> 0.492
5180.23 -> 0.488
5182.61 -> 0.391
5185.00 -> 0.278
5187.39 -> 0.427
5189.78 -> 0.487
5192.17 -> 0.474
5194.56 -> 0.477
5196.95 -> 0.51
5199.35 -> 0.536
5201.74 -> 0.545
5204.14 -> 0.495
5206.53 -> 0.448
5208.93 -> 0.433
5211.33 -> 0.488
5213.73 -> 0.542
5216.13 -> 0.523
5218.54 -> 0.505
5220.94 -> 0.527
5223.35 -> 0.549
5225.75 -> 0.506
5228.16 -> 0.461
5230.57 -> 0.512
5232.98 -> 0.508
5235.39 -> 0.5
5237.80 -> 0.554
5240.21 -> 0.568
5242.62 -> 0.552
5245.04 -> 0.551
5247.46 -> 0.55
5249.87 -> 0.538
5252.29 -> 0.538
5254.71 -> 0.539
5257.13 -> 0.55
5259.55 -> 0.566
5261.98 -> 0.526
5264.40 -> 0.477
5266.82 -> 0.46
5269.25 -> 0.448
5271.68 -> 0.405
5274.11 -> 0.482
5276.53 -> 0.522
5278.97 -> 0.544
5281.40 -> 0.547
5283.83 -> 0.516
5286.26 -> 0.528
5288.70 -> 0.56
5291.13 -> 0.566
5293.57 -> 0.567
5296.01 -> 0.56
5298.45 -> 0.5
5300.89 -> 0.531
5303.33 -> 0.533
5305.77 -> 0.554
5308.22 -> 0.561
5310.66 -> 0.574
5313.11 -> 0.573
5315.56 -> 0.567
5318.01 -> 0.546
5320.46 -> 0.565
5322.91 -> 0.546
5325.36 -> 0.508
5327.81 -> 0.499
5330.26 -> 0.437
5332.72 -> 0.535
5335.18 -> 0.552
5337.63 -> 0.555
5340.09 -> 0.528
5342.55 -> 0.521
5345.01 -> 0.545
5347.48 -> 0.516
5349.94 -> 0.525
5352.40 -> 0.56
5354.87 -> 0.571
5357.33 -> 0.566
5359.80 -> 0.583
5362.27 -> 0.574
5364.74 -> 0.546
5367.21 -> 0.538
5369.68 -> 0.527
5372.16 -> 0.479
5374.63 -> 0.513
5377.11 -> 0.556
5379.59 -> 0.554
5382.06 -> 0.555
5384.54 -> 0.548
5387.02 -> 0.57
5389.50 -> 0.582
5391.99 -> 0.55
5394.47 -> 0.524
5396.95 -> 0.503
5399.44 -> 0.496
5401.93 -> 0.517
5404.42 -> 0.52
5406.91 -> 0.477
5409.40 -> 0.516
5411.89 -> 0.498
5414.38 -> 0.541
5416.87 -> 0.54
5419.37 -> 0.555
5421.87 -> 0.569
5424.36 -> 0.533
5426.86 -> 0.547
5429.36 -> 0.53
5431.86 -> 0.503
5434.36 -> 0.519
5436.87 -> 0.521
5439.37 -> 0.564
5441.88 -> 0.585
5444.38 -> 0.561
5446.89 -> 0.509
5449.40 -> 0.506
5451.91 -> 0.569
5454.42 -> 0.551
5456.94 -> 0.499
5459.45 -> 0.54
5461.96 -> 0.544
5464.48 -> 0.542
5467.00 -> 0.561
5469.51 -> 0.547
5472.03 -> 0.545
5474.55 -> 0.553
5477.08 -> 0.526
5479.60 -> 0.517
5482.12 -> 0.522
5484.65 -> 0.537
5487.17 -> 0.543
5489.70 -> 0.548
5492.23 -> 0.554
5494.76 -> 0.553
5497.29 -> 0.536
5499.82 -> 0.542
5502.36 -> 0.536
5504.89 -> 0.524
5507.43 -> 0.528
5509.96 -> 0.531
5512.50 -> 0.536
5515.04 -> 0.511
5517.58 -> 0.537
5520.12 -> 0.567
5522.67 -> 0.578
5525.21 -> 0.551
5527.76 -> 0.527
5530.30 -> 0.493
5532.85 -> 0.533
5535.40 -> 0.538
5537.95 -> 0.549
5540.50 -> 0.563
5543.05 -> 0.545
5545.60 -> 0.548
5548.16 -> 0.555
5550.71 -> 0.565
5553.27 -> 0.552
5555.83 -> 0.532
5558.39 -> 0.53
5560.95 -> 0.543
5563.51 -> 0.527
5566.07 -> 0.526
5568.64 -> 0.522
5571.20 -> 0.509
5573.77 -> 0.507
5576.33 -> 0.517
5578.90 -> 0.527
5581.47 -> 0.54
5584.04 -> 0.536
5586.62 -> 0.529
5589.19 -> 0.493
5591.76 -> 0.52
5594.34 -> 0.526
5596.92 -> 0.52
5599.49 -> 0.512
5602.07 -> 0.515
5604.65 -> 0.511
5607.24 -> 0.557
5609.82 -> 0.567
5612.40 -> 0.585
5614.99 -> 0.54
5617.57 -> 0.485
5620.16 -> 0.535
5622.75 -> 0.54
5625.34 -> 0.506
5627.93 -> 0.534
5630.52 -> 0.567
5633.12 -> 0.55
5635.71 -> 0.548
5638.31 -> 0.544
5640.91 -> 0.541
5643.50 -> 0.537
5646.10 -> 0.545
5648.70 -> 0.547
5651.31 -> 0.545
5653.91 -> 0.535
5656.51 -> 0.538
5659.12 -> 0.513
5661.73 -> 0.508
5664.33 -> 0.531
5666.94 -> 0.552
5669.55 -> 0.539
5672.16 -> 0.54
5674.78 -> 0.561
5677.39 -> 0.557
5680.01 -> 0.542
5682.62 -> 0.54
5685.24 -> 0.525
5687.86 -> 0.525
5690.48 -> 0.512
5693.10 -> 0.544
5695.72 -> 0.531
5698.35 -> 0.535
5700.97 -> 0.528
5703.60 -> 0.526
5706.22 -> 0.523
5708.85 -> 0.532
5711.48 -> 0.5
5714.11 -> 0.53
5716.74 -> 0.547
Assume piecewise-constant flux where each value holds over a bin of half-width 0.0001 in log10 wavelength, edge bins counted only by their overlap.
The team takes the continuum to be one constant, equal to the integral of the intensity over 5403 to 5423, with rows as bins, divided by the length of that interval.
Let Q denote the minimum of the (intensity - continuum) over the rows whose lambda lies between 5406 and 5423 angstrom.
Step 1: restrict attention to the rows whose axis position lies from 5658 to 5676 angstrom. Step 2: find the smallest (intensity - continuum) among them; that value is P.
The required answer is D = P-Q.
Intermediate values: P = -0.019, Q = -0.050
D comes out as 0.03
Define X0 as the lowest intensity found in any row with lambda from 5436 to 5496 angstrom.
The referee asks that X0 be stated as 0.499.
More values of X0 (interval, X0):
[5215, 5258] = 0.461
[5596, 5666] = 0.485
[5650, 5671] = 0.508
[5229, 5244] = 0.5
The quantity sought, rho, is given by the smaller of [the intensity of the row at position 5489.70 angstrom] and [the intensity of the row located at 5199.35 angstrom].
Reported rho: 0.536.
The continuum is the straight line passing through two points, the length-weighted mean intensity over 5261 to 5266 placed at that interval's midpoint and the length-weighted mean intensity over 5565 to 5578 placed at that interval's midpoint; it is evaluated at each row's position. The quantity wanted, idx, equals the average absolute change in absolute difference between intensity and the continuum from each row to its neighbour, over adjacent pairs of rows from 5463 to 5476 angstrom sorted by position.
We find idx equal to 0.011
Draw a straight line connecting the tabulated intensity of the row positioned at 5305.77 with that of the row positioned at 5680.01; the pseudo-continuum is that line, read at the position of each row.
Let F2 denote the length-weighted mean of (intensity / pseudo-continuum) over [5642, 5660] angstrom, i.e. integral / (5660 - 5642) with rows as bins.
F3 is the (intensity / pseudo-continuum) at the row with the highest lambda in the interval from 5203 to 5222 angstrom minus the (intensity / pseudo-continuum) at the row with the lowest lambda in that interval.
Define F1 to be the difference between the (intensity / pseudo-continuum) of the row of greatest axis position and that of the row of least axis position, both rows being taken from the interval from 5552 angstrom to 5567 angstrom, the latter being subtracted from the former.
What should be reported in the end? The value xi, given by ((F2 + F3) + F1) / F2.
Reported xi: 1.01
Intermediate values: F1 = -0.05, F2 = 0.99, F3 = 0.06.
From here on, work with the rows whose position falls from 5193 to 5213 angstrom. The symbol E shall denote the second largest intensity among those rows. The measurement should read 0.536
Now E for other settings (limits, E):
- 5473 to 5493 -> 0.553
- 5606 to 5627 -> 0.567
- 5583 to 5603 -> 0.529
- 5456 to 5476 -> 0.553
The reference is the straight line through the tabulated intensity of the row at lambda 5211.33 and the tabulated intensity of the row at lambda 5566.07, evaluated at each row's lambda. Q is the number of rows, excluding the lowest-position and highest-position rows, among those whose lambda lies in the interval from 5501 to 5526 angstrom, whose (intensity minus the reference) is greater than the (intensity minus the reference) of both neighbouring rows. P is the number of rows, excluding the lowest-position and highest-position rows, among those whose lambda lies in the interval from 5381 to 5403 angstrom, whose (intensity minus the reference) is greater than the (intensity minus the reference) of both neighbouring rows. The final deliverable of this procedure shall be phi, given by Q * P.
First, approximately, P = 1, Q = 2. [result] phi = 2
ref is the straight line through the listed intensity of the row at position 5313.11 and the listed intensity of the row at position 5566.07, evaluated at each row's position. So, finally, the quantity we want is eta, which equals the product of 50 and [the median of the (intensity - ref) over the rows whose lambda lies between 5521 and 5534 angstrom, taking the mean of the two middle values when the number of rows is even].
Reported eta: 0.04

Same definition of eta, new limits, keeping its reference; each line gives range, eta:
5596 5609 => -0.22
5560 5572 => 0.00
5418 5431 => -0.24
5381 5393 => -0.26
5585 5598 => -0.01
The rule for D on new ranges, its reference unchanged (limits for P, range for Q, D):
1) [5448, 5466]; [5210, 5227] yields 0.01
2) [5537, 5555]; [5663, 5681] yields 0.01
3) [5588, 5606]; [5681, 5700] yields -0.02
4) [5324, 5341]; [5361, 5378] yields -0.04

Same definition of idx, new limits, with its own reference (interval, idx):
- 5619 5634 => 0.012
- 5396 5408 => 0.007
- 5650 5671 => 0.009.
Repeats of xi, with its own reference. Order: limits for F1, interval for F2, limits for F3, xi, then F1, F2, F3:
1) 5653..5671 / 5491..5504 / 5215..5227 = 0.98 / 0.01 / 0.99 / -0.03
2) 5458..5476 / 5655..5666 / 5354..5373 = 0.85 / 0.02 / 0.97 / -0.17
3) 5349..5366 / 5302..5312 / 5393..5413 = 0.99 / 0.04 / 1.00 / -0.05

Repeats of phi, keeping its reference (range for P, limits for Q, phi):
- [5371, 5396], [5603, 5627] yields 6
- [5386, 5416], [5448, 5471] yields 9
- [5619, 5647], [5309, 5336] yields 2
